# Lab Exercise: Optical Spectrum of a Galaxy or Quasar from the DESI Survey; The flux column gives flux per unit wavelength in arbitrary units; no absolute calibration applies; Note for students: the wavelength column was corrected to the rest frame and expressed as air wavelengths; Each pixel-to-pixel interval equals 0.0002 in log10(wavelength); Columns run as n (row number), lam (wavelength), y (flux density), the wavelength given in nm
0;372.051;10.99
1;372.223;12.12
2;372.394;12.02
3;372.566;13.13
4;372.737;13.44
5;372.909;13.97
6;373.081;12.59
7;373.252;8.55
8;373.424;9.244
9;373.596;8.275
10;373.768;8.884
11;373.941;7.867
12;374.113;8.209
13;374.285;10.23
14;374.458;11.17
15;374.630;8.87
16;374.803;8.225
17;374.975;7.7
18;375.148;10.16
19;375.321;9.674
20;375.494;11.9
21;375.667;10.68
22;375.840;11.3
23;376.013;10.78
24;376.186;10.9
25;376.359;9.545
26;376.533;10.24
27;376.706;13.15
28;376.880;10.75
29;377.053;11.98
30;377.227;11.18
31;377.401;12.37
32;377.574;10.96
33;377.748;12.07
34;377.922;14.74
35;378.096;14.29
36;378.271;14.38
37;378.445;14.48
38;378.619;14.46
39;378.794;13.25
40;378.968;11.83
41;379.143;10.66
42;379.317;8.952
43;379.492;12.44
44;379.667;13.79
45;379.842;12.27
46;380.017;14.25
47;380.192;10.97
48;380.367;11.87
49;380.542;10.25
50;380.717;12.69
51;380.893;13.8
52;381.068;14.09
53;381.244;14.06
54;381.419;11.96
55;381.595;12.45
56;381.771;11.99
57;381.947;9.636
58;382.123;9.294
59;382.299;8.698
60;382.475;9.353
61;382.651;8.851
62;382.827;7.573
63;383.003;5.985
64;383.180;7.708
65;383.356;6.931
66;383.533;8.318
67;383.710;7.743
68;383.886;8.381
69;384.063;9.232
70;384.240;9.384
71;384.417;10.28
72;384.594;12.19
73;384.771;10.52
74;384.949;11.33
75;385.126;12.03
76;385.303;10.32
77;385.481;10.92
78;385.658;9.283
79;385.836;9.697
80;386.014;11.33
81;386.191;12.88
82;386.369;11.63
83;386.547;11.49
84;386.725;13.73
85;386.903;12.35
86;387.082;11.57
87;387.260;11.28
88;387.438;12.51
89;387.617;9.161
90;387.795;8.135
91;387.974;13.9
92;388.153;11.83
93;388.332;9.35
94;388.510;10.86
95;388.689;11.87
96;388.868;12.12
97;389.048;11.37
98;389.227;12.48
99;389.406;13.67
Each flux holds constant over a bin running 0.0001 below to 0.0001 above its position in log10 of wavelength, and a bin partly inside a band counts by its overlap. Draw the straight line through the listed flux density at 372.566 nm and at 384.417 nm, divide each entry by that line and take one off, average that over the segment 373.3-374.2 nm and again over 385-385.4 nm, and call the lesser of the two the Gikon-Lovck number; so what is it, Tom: -0.3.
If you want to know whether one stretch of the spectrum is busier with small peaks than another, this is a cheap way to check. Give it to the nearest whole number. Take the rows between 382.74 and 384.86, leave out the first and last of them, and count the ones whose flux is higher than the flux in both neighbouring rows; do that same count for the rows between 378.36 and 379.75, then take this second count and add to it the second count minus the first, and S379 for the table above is -3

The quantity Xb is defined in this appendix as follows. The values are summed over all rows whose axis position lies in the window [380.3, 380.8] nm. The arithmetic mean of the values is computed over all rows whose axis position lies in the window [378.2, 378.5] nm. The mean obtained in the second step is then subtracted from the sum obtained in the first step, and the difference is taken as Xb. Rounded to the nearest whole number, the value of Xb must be 20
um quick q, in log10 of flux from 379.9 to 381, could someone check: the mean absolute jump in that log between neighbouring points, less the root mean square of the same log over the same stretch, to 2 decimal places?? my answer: -1.02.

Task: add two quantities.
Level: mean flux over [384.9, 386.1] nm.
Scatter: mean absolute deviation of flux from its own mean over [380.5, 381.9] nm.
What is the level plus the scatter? 11.7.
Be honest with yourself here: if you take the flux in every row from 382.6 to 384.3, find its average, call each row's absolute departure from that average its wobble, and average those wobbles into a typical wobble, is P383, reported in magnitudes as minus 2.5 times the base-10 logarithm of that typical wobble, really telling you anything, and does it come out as 0.21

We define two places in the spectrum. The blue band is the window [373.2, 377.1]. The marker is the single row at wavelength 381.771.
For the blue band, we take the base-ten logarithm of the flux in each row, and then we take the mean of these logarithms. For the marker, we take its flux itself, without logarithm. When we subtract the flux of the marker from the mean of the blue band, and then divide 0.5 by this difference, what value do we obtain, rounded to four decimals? -0.0455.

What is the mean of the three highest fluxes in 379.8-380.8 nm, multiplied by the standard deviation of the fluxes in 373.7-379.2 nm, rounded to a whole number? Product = 26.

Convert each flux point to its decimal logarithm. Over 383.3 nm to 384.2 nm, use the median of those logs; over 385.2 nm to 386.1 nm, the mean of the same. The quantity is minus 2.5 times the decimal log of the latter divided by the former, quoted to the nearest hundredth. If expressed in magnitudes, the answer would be -0.10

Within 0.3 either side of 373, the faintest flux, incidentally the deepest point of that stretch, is 8.55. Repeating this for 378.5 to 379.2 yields 10.66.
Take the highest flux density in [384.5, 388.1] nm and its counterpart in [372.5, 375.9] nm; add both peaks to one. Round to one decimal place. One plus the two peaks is 28.9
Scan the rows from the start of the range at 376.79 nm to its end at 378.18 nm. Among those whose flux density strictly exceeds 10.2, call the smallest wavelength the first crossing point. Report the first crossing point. 376.880 nm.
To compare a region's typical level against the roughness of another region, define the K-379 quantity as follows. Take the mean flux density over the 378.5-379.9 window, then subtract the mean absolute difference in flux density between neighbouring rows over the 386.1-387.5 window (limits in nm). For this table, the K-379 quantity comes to 11.2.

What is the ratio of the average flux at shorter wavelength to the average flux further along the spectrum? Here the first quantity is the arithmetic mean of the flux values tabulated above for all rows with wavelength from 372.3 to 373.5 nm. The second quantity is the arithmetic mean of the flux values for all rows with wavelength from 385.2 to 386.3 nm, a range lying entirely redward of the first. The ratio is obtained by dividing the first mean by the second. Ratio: 1.10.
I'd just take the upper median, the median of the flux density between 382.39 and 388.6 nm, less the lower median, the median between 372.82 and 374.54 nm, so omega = 1.3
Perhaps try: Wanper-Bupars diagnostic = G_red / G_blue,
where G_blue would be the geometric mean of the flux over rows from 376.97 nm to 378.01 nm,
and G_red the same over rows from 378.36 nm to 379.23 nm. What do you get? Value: 1.1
